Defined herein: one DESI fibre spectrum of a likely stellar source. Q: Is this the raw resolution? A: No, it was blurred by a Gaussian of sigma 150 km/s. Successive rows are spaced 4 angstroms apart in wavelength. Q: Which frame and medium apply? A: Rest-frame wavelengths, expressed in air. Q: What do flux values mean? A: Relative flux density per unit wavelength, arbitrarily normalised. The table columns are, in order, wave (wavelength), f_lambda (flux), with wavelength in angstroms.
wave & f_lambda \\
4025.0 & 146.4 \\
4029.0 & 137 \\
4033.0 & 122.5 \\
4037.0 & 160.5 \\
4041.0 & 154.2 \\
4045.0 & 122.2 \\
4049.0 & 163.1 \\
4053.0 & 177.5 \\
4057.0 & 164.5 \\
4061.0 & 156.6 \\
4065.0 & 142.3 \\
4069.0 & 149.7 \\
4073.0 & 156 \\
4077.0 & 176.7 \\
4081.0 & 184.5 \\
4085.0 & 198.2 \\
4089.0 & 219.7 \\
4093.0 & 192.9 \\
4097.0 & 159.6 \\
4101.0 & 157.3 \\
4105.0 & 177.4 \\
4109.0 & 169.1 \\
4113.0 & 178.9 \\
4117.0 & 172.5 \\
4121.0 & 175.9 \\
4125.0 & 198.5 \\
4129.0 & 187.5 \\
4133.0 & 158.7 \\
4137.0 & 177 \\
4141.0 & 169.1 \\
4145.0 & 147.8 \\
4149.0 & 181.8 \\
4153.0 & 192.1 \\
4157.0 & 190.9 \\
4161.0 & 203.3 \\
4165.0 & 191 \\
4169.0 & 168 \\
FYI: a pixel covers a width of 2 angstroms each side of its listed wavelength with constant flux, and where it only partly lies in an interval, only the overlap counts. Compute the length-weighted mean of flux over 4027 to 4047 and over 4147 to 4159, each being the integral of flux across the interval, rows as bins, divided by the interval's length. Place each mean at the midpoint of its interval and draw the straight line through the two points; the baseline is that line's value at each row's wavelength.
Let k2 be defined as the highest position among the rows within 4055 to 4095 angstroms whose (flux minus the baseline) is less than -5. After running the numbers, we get 4065.0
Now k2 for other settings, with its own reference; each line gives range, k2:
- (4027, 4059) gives 4045.0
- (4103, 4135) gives 4133.0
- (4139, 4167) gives 4145.0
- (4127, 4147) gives 4145.0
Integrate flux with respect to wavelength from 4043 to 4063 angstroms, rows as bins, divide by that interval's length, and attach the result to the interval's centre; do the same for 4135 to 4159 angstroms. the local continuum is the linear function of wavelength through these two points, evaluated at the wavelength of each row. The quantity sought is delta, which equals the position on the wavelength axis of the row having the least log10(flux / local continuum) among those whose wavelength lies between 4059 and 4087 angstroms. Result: 4065.0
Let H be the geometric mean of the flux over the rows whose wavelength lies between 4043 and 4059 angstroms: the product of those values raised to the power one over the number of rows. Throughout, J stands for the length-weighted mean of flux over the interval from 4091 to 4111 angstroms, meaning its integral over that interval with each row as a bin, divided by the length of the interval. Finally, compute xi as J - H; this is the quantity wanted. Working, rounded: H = 155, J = 171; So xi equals 16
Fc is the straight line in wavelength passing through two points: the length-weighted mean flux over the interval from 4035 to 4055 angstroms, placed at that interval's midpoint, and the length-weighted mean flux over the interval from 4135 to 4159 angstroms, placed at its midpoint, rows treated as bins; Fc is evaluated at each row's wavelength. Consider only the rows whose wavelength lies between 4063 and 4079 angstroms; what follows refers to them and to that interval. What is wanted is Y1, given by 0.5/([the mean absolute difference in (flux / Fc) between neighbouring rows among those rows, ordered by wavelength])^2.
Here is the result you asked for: 114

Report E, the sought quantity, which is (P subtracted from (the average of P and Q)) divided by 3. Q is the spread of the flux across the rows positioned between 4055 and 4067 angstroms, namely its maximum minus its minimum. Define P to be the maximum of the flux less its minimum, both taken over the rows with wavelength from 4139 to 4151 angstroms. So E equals -2.0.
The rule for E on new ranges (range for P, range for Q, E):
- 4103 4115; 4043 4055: 7.6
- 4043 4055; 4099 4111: -5.9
